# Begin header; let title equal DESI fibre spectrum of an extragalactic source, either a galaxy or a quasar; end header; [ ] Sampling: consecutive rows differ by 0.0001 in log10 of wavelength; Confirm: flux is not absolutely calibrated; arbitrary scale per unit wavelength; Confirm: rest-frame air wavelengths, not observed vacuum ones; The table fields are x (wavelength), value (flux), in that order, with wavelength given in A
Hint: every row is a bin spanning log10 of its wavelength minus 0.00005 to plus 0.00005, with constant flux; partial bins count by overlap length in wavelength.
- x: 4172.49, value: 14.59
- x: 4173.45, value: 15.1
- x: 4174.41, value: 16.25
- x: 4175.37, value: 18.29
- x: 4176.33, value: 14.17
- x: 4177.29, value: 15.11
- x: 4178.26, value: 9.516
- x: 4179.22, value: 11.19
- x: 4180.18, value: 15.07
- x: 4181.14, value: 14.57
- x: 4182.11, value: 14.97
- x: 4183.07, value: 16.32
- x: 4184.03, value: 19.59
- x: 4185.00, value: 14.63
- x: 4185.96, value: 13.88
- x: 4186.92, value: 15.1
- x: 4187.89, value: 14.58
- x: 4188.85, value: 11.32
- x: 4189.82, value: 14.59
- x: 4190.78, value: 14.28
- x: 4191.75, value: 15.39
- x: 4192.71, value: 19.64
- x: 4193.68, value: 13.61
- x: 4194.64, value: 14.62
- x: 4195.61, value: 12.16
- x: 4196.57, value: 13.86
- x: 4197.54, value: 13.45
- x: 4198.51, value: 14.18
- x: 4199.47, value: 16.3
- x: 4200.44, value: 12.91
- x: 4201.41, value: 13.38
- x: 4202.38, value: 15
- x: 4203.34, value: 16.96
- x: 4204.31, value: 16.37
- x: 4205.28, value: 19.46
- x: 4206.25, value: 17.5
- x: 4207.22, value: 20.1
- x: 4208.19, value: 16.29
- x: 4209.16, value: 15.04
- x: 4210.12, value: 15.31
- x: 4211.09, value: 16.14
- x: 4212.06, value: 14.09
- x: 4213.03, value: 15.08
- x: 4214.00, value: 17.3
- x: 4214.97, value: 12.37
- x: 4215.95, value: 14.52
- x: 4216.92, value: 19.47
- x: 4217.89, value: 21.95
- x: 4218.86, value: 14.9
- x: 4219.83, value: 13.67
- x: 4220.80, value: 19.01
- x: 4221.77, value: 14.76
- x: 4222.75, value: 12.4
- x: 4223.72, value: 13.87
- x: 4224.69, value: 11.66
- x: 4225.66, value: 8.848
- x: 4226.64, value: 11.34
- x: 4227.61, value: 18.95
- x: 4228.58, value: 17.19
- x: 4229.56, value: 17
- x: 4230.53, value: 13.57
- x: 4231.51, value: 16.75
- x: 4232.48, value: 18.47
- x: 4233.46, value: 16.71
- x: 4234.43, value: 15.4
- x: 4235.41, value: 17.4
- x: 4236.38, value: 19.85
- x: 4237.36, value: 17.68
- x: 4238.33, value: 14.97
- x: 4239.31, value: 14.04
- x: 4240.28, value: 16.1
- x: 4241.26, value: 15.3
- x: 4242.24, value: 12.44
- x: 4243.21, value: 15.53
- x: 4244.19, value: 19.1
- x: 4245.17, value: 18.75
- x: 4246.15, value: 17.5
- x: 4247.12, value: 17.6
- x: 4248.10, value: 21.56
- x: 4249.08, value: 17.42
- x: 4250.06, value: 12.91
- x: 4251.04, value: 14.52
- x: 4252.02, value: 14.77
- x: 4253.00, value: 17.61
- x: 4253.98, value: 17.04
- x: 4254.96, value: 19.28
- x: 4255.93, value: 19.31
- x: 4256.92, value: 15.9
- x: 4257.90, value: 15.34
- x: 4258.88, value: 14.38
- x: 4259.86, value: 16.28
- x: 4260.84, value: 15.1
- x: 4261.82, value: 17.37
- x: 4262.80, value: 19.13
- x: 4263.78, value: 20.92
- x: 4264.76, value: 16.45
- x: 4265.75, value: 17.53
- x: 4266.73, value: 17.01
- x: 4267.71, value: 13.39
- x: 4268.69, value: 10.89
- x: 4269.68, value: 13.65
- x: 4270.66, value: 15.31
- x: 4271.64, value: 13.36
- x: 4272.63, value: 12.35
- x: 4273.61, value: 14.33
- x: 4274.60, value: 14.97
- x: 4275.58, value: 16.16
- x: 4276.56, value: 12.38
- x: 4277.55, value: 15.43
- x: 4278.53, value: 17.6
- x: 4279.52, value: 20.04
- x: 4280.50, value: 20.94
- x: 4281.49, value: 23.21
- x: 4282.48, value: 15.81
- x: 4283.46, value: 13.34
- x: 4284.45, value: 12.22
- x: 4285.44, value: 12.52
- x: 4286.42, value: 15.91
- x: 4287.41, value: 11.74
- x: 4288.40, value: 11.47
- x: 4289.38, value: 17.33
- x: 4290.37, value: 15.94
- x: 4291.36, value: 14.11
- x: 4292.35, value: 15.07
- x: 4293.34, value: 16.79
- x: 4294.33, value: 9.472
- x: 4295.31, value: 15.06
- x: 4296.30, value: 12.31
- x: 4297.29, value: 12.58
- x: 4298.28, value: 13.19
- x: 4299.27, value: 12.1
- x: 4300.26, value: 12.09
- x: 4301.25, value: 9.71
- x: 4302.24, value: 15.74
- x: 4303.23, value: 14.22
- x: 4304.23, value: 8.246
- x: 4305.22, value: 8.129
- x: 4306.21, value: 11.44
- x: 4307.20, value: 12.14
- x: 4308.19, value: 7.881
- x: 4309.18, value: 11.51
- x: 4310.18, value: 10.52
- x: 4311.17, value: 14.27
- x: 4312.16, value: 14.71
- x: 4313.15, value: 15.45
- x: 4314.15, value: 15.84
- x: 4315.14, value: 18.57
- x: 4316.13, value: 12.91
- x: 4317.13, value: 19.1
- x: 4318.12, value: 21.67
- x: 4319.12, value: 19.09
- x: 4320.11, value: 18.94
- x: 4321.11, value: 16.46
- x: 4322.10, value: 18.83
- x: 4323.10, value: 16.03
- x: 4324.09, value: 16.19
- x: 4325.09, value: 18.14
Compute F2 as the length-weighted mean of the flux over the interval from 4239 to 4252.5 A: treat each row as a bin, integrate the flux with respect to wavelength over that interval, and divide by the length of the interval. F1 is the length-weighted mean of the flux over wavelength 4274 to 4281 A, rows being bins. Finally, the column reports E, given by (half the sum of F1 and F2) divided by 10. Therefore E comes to 1.65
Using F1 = 16.8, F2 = 16.3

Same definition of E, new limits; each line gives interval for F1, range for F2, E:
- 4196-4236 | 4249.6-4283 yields 1.59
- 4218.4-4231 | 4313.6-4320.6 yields 1.62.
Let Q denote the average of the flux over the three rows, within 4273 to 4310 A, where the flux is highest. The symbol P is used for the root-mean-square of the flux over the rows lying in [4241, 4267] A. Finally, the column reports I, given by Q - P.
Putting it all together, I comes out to 4.4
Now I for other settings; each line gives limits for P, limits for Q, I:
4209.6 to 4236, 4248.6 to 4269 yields 4.1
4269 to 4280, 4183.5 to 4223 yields 5.4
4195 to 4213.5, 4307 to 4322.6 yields 4.4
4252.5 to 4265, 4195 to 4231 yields 3.2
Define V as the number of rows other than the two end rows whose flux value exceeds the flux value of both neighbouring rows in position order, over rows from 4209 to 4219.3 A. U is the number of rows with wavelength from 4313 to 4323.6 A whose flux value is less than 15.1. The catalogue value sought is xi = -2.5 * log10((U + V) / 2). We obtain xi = -0.75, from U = 1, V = 3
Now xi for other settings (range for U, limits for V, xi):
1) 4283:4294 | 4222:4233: -1.63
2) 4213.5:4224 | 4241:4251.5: -1.63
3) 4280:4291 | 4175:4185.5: -1.51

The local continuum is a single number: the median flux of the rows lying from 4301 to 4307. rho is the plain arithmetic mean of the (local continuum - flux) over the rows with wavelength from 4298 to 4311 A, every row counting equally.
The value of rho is -0.73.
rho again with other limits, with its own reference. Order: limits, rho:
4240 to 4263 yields -6.10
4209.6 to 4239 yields -5.11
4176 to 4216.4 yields -4.42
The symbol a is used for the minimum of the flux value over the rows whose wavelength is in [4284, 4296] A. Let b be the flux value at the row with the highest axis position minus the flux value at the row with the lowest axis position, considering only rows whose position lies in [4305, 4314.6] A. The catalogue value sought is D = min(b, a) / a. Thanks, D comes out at 0.8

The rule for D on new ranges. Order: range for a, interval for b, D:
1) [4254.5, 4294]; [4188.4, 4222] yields 0.3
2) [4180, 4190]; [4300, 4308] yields 0.0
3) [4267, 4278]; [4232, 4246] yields 0.0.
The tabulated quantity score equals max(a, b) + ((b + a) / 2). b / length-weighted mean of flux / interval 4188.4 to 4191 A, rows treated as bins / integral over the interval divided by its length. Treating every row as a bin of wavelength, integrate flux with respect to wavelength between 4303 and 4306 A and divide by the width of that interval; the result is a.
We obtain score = 25.0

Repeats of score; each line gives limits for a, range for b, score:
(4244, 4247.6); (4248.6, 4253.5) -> 35.0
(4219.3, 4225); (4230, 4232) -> 30.0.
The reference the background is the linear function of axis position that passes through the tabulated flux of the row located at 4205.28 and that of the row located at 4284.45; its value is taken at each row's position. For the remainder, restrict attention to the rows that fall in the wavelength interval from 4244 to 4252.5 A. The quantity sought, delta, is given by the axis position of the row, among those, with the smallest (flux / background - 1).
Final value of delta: 4250.06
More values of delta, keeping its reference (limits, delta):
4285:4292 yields 4288.40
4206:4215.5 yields 4214.97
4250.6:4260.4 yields 4251.04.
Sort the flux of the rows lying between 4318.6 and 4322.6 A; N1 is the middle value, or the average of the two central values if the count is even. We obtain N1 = 18.9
